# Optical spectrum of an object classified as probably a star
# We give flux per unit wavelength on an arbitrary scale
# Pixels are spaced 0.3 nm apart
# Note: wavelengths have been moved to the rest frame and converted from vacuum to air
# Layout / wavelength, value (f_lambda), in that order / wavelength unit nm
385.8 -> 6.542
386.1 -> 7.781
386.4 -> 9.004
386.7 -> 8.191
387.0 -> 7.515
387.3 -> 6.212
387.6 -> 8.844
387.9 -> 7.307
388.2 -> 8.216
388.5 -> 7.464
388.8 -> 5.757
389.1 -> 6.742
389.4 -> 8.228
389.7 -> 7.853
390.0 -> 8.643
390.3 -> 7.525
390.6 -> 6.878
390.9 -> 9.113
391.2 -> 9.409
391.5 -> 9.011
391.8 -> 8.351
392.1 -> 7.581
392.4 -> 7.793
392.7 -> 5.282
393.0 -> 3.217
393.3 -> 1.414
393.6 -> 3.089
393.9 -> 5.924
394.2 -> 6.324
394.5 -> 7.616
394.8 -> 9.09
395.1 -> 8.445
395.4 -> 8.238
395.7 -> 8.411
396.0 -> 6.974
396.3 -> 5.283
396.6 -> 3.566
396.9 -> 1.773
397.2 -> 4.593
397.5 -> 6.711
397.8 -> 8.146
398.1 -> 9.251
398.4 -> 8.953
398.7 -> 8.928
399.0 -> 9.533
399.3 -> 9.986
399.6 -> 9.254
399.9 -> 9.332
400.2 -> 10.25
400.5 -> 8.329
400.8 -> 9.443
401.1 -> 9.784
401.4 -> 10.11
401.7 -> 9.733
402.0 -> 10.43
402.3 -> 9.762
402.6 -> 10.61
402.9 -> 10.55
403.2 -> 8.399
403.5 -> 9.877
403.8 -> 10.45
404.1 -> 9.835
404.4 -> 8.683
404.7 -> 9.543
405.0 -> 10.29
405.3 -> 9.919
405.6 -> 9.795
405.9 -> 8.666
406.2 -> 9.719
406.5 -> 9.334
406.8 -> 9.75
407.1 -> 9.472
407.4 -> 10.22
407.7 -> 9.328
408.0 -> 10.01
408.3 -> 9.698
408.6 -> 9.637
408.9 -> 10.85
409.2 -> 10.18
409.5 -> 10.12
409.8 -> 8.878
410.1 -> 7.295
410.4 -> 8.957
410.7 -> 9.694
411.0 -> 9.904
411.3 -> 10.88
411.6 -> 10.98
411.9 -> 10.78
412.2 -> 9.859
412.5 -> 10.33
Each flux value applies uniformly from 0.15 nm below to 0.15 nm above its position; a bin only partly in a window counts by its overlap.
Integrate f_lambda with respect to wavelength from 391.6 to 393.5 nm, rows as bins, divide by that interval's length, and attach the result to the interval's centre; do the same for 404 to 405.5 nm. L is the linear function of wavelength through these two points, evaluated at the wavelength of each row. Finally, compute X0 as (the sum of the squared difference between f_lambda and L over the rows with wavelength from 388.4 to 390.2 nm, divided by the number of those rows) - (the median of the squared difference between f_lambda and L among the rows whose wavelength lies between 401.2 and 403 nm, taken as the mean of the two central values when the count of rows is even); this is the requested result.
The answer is 6.8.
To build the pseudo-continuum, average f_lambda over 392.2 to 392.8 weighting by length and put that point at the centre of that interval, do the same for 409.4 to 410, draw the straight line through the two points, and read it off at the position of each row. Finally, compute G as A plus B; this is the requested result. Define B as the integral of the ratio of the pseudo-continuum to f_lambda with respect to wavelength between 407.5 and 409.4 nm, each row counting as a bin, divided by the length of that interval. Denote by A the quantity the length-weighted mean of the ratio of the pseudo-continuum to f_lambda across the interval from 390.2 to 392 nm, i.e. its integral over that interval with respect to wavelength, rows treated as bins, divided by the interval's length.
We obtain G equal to 1.70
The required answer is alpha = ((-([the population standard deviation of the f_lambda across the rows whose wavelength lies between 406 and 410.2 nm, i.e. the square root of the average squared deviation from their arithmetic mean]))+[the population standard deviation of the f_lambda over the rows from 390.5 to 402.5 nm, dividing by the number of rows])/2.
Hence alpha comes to 0.80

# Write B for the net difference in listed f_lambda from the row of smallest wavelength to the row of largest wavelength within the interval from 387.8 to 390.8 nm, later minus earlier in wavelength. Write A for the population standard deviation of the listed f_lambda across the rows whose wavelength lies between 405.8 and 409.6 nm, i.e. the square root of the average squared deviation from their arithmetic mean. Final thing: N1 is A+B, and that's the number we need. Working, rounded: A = 0.5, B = -0.4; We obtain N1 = 0.1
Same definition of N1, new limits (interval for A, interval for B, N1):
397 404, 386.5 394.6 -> 0.8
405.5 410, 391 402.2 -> 1.5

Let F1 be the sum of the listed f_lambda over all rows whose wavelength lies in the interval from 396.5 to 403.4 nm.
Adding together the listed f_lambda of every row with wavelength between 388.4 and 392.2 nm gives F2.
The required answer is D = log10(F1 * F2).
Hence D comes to 4.31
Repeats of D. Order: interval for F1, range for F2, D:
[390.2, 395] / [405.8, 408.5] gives 3.97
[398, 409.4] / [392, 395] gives 4.32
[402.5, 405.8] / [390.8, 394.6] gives 3.96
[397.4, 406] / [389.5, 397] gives 4.66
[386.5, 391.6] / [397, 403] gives 4.39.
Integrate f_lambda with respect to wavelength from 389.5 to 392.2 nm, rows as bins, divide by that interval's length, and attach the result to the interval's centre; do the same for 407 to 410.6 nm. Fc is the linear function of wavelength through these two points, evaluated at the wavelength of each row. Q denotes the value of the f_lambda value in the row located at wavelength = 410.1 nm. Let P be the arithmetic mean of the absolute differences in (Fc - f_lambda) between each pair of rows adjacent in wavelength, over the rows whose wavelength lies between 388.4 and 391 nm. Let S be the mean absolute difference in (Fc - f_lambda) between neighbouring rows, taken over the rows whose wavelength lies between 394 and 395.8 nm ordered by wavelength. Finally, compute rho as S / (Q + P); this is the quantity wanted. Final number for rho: 0.089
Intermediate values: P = 1.2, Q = 7.295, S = 0.75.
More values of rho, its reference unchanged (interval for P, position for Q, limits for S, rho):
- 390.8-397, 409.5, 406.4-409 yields 0.051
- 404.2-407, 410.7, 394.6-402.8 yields 0.091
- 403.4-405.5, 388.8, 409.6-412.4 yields 0.122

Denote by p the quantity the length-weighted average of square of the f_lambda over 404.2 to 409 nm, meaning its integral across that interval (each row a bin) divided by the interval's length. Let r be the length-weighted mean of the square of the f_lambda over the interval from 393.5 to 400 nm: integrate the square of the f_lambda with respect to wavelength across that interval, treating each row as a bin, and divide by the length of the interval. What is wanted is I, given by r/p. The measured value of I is 0.6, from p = 94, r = 58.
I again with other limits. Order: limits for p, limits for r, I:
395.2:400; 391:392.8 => 1.1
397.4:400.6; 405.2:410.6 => 1.1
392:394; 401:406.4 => 3.4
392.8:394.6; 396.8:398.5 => 2.0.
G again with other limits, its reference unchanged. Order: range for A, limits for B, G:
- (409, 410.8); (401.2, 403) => 1.82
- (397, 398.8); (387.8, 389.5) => 1.98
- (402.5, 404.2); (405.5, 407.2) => 1.77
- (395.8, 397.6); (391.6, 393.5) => 3.67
